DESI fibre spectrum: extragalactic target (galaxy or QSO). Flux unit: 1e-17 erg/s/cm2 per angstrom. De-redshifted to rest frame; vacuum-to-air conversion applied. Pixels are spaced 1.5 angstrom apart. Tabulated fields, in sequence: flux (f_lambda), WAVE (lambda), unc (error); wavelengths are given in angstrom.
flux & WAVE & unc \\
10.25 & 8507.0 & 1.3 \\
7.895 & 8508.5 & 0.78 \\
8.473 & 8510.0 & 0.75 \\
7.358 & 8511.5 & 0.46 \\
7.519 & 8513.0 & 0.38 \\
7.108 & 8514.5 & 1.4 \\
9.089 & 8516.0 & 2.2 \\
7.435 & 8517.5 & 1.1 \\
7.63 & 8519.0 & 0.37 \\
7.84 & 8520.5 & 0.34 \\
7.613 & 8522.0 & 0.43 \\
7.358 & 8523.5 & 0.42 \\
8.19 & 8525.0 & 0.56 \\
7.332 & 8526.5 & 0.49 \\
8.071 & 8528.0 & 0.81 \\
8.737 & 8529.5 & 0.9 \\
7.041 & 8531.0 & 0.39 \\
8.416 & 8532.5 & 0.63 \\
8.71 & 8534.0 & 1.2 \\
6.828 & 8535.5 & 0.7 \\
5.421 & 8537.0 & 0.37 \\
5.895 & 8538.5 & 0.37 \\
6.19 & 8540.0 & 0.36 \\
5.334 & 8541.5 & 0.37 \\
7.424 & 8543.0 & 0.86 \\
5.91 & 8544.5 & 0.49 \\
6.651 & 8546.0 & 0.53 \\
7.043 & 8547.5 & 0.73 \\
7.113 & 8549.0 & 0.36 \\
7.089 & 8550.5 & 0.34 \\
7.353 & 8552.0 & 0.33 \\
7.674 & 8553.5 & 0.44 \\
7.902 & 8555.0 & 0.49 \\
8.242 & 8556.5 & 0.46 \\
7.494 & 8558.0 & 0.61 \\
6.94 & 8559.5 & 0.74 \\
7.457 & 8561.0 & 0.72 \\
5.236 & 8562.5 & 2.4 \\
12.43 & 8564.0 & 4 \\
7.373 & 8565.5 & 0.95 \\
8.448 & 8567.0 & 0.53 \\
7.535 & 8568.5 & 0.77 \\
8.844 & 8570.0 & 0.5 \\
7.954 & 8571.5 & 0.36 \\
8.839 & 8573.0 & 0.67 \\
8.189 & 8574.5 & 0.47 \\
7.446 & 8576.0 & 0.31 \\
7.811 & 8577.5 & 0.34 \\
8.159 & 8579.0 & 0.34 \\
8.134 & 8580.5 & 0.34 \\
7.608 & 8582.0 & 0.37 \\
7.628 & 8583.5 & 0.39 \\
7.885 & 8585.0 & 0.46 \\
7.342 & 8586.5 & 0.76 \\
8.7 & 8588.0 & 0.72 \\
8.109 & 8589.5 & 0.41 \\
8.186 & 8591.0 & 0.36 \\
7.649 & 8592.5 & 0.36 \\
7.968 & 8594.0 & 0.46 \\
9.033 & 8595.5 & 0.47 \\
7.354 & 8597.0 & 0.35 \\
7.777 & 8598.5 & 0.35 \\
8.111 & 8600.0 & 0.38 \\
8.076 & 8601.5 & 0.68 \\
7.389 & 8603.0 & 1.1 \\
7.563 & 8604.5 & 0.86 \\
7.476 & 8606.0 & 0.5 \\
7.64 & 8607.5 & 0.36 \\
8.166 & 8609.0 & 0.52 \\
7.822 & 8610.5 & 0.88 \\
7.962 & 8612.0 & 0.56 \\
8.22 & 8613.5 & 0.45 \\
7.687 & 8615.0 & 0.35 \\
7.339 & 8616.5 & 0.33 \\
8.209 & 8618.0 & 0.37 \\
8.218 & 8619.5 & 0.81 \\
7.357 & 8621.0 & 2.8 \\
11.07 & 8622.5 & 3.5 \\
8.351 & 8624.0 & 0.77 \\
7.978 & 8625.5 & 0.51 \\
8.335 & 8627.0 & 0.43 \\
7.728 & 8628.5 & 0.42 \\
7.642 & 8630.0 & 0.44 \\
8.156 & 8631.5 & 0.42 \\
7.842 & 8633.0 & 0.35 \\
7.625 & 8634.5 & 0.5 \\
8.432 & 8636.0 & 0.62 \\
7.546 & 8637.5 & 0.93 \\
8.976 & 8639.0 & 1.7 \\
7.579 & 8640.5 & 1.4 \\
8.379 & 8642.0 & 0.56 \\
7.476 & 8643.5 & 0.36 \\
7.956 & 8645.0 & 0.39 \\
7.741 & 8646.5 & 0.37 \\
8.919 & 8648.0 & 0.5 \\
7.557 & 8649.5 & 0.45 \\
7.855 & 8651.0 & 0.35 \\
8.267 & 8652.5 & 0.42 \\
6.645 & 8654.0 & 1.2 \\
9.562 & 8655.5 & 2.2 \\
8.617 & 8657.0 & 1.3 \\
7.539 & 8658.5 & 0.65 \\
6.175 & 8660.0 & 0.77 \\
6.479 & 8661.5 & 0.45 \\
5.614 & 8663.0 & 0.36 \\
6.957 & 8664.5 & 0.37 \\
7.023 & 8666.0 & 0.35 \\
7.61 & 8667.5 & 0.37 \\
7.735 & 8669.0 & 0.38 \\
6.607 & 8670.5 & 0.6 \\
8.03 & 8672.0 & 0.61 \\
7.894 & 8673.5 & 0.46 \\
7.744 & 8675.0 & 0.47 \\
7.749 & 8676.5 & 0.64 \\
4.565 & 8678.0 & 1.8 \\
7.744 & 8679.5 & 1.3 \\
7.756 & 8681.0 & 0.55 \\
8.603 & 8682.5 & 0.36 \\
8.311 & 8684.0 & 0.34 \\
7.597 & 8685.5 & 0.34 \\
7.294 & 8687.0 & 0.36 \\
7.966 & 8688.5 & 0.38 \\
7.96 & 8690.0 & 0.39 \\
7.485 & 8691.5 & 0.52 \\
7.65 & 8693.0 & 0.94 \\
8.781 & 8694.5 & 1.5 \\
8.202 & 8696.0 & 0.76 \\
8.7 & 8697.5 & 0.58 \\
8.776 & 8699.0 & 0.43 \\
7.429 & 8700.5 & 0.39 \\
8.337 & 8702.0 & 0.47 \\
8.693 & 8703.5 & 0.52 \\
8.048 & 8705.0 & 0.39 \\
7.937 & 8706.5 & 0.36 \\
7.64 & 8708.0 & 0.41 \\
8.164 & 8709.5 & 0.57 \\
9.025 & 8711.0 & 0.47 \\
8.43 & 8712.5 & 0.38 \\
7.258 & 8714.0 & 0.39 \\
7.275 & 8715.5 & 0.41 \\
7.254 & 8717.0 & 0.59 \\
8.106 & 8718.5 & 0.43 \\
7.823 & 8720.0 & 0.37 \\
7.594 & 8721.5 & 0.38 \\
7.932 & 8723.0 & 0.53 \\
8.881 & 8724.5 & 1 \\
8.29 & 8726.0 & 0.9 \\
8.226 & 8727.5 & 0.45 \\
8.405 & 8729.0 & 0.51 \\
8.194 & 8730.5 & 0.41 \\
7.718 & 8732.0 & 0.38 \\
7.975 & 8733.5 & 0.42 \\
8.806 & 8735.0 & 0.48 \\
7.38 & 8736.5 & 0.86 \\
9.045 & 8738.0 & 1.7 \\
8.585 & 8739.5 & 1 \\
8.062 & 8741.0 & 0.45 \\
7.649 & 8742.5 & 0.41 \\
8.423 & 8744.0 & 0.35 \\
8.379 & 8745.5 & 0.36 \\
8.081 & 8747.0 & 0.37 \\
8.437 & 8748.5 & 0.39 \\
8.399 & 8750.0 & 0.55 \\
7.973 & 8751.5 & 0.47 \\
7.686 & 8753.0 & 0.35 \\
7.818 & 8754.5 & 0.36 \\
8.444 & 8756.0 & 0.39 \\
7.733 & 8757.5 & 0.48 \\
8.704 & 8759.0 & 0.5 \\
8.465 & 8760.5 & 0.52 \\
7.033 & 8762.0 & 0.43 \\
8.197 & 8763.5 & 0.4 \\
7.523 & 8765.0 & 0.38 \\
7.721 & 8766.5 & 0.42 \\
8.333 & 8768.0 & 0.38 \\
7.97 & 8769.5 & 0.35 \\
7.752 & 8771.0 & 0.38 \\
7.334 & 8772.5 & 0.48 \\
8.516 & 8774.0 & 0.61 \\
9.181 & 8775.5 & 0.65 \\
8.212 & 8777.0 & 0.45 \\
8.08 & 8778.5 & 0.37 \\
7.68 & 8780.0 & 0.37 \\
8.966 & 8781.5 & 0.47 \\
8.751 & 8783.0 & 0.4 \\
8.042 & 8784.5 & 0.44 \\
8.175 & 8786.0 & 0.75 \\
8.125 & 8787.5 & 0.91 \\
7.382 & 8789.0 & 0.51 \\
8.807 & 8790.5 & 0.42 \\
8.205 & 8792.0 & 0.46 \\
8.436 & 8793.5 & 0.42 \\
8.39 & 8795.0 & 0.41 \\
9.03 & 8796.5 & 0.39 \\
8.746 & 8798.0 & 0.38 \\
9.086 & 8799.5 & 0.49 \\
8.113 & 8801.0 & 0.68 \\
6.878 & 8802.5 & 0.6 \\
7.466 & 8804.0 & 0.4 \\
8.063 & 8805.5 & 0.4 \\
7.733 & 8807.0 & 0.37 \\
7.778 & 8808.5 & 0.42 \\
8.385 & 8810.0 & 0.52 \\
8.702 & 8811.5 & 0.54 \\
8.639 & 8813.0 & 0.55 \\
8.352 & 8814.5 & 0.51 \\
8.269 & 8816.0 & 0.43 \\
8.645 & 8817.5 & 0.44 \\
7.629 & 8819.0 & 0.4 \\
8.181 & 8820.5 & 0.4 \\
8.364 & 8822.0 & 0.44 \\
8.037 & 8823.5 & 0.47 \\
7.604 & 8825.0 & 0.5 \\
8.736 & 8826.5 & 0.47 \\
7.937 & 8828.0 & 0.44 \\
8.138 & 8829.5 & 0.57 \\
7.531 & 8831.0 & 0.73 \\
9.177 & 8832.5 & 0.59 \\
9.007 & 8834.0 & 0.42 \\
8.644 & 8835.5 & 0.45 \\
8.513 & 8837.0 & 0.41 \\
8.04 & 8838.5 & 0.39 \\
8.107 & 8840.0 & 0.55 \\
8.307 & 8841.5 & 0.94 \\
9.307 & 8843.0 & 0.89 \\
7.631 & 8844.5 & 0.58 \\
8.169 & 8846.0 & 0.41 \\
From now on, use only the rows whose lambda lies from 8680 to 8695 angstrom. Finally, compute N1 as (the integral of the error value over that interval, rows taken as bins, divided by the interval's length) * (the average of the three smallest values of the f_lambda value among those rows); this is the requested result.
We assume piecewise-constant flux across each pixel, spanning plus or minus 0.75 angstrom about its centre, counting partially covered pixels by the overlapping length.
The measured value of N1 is 4.2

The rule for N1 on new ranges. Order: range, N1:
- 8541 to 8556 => 3.0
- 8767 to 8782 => 3.4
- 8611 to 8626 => 7.8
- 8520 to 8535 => 4.5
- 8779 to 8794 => 4.0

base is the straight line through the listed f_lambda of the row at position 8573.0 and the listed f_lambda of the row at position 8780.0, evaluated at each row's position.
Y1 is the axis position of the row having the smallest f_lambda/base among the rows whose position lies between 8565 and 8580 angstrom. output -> 8565.5 angstrom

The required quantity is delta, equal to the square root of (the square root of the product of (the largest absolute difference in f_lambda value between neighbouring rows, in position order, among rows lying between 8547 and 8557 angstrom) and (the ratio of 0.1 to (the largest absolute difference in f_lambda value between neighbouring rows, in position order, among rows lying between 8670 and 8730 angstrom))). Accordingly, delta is 0.32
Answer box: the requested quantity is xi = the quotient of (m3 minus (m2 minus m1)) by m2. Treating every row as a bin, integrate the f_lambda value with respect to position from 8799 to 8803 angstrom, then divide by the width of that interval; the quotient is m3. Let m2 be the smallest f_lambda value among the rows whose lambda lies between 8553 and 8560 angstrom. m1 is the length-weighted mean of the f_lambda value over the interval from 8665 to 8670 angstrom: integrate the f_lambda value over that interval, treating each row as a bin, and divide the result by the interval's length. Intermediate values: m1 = 7.39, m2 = 6.94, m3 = 8.03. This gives 1.22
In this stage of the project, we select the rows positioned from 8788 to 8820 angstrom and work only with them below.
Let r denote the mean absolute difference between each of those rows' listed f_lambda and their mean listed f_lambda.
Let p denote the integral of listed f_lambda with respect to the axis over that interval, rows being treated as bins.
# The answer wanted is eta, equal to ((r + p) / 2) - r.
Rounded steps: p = 263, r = 0.46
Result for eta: 131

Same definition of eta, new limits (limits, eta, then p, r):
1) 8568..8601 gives 132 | 265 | 0.38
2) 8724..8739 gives 62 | 124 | 0.39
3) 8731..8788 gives 232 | 464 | 0.39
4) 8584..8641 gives 228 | 457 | 0.43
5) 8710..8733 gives 92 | 185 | 0.45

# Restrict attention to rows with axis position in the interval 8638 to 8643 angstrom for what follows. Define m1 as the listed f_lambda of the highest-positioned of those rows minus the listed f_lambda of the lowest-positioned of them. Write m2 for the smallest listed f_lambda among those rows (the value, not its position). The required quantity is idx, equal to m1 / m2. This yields -0.08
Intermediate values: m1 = -0.6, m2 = 7.579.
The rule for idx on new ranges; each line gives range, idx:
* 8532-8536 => -0.23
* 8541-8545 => 0.11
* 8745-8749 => 0.01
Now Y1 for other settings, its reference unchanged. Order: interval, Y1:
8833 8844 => 8838.5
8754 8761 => 8757.5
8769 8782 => 8772.5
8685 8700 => 8687.0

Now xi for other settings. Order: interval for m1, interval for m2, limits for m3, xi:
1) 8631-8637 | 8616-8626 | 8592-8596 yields 1.21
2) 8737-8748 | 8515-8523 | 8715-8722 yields 1.14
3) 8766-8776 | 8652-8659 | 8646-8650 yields 1.44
